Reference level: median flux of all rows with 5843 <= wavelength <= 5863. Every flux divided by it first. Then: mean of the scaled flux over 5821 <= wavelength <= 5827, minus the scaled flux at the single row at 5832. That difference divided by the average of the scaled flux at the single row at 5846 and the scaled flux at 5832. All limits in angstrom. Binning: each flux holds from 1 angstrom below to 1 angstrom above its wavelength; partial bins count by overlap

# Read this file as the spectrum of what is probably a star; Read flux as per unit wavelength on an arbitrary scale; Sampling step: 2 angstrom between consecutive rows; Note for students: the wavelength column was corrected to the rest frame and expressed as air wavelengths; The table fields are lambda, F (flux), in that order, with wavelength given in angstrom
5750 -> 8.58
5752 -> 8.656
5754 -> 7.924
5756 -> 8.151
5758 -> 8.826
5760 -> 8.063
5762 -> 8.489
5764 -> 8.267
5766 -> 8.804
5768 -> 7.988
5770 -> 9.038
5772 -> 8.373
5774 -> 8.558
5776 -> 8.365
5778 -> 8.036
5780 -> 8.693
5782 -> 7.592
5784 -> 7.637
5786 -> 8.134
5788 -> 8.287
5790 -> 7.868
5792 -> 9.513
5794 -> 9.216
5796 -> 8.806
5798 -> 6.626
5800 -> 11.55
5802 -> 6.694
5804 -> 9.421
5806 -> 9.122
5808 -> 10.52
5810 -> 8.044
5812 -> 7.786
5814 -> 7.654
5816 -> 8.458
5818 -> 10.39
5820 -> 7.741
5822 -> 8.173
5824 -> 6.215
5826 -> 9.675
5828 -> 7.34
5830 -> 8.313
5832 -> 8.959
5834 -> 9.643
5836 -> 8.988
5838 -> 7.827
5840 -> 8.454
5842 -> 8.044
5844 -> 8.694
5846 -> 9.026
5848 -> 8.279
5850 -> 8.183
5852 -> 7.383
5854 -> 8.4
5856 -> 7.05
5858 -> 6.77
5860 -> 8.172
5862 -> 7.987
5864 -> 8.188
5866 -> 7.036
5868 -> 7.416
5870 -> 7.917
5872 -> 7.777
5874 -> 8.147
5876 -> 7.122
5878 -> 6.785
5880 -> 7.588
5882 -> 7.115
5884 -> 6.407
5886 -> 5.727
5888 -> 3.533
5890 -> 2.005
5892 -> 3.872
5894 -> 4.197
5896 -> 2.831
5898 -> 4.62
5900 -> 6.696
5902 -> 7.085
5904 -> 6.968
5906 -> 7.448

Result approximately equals -0.10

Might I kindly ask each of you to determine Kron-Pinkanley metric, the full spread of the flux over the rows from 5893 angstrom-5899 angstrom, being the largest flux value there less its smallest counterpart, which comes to 1.8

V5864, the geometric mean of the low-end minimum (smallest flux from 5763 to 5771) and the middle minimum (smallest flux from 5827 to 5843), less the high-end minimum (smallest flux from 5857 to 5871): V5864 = 0.89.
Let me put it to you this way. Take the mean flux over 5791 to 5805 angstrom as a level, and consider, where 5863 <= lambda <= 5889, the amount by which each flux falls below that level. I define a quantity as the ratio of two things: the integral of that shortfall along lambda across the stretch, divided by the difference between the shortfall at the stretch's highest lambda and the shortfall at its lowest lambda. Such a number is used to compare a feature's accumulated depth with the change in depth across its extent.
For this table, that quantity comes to 10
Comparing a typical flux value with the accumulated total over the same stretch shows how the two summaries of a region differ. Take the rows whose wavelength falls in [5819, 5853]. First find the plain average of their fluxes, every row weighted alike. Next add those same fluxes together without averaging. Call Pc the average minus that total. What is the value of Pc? -133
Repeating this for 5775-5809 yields -137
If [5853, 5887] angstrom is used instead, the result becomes -118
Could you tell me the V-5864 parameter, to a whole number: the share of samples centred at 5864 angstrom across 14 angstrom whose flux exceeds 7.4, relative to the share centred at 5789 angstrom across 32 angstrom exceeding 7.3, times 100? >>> 82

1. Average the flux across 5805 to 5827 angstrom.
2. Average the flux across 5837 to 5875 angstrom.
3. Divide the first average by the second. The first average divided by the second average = 1.07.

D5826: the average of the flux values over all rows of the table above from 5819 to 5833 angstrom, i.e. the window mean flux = 8.06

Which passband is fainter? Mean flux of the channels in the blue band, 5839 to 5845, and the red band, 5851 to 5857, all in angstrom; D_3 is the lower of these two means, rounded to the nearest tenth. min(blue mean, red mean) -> 7.6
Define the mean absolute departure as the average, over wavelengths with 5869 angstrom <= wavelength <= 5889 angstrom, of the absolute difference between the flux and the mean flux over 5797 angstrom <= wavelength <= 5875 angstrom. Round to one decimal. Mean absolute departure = 1.4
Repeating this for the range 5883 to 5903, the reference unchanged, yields 3.6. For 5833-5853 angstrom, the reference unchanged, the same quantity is 0.5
